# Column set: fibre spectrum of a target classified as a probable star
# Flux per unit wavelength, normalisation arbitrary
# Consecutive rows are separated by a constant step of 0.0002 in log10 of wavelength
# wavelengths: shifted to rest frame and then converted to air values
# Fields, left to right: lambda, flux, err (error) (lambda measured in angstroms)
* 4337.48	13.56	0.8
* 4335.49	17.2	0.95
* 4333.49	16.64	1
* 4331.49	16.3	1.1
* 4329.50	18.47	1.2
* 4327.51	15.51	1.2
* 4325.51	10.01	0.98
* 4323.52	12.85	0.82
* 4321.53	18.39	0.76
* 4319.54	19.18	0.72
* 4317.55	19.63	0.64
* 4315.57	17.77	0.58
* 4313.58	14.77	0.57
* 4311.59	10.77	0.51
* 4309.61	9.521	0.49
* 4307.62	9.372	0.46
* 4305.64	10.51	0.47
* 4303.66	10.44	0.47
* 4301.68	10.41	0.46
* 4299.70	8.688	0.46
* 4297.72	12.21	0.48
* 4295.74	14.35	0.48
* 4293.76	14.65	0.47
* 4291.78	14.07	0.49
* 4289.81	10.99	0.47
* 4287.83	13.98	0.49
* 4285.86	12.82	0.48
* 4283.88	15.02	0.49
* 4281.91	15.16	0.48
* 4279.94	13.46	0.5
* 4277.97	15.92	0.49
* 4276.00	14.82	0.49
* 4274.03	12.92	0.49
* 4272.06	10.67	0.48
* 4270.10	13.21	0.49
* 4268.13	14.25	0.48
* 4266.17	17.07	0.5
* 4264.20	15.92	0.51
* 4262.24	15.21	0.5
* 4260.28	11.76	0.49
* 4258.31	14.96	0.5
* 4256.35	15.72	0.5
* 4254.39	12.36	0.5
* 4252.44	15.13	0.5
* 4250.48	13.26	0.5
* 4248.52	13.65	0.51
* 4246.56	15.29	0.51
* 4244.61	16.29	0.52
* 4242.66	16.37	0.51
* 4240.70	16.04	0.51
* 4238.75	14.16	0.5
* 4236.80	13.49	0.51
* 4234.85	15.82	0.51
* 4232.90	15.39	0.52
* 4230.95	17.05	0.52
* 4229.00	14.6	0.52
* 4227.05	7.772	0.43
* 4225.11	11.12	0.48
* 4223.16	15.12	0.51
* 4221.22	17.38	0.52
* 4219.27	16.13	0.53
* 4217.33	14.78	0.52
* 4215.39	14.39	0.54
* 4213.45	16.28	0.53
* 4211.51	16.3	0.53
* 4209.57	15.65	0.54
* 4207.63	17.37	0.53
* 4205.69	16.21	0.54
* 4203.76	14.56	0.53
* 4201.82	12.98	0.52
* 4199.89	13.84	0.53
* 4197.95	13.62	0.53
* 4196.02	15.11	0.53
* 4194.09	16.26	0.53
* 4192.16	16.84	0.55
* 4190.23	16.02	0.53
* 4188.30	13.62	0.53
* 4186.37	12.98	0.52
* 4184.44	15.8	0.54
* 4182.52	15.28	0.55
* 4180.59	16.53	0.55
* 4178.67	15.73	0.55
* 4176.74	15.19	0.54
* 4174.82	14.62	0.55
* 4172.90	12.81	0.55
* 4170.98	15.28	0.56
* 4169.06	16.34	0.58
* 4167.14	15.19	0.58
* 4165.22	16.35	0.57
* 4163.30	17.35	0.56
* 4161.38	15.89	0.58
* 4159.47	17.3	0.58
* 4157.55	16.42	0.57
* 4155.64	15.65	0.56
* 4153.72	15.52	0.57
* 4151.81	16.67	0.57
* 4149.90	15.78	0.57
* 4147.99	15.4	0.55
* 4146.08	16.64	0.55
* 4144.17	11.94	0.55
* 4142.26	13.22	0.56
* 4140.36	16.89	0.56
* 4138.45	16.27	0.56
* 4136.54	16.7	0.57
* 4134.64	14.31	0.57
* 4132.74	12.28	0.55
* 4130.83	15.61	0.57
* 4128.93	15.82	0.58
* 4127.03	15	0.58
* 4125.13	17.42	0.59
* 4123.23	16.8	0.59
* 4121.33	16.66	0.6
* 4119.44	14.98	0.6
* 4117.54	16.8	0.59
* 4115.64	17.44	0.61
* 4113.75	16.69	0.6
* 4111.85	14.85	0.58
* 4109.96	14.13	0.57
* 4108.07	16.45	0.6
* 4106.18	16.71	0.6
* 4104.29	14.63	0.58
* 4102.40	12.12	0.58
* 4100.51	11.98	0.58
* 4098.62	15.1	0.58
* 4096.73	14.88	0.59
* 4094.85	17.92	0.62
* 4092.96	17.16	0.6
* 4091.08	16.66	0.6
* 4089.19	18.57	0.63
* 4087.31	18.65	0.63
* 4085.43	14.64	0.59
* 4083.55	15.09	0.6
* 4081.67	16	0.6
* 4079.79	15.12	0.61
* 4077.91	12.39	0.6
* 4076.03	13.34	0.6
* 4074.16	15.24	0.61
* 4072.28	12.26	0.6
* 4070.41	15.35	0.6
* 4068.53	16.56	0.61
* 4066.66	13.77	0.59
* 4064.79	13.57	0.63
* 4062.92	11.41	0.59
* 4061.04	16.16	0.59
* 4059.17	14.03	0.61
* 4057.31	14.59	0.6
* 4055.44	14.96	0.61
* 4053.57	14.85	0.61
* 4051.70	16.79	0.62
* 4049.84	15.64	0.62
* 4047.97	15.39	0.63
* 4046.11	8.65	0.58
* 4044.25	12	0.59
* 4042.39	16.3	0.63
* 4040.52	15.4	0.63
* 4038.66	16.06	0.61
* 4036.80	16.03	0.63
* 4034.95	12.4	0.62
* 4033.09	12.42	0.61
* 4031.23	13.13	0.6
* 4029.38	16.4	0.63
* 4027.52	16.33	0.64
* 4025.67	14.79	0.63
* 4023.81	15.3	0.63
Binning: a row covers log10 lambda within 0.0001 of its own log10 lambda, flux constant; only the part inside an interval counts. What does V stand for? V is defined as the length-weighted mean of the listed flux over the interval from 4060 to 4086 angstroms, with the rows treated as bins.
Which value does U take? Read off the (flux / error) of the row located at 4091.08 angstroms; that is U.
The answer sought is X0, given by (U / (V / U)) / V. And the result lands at 3.7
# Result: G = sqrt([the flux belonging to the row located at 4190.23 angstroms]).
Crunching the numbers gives 4.00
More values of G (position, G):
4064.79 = 3.68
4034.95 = 3.52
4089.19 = 4.31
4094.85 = 4.23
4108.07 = 4.06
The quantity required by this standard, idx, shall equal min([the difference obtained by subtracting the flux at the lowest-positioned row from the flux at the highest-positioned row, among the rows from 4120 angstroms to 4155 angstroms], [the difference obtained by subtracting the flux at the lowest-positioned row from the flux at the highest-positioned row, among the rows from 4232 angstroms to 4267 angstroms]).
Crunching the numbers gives -1.1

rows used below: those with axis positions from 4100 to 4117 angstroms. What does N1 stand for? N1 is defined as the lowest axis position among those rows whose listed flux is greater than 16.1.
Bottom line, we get 4106.18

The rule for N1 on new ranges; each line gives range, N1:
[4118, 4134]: 4121.33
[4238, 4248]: 4242.66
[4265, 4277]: 4266.17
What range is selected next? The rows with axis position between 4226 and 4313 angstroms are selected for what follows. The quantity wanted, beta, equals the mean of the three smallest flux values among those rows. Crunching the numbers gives 8.6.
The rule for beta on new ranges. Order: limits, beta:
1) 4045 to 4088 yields 10.8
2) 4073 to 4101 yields 12.6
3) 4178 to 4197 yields 13.9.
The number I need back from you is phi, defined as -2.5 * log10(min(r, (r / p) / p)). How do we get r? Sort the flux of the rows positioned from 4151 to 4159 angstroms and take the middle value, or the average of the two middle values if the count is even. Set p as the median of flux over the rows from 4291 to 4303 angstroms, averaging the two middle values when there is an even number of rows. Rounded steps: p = 13.1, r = 16.0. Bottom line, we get 2.58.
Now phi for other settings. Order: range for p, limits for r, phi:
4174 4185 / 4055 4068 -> 3.08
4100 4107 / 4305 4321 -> 2.87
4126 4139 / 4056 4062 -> 3.06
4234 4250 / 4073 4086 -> 3.01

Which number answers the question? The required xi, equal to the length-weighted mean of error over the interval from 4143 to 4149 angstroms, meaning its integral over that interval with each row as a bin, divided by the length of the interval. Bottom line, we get 0.550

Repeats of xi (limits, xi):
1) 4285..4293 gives 0.482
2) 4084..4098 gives 0.608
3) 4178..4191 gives 0.539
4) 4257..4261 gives 0.495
